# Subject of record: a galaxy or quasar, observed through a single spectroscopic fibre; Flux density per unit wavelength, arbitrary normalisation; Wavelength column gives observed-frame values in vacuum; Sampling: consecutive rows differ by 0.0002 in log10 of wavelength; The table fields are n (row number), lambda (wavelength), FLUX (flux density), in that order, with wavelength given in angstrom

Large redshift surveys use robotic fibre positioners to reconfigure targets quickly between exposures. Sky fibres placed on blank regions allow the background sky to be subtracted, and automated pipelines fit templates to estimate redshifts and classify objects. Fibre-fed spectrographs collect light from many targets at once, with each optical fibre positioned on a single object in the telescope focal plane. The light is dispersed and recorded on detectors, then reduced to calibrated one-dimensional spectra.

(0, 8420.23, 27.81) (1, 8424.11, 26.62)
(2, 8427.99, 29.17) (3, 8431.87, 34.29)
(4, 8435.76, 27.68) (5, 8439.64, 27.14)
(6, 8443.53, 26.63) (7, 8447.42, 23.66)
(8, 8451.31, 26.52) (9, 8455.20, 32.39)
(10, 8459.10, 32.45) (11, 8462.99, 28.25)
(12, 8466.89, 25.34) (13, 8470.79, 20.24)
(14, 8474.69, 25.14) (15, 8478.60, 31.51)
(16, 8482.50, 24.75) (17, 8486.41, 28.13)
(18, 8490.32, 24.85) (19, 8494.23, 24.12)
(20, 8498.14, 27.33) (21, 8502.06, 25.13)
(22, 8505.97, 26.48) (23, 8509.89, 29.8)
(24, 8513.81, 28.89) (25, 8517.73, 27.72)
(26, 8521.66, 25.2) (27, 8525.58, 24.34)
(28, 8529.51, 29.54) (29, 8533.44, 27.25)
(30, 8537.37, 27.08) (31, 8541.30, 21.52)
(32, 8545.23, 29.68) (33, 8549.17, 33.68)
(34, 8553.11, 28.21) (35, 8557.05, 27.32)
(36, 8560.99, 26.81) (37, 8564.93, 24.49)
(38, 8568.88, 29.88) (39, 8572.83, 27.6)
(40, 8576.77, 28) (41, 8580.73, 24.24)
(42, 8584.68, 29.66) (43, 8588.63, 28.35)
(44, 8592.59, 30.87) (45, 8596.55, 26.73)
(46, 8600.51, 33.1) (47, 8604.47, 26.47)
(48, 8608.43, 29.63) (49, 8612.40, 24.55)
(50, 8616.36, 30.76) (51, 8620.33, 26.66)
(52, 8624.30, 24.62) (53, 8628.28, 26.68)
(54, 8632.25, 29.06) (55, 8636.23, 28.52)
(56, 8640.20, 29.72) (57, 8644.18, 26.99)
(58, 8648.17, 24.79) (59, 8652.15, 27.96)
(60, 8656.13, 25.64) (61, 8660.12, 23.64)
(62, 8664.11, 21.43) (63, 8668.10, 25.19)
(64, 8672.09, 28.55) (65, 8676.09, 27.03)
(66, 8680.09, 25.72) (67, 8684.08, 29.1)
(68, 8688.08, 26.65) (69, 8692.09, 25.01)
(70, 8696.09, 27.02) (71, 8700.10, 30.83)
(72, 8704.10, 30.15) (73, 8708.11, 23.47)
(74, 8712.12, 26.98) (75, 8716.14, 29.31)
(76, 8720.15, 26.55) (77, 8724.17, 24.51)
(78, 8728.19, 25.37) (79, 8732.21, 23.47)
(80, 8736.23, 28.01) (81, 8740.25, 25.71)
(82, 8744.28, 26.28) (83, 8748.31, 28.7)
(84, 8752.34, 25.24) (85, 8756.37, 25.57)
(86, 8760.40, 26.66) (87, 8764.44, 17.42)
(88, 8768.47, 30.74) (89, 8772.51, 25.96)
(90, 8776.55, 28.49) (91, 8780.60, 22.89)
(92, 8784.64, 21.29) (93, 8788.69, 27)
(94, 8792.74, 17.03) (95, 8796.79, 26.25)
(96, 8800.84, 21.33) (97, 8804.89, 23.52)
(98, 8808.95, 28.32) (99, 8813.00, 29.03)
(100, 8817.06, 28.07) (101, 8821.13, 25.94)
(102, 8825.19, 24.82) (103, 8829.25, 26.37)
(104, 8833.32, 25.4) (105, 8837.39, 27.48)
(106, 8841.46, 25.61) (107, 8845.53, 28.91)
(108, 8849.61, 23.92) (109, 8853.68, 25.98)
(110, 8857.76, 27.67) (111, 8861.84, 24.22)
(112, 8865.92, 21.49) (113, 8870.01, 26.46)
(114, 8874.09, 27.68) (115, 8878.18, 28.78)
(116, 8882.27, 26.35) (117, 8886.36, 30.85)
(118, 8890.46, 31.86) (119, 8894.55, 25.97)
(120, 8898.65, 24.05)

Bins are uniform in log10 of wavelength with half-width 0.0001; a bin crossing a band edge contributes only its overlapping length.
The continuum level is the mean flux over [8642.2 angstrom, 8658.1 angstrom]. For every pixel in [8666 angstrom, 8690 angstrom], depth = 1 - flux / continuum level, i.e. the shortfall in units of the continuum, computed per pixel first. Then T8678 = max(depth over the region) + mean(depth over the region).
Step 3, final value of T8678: 0.02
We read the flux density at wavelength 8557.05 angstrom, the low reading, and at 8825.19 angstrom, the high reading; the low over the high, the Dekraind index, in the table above 1.10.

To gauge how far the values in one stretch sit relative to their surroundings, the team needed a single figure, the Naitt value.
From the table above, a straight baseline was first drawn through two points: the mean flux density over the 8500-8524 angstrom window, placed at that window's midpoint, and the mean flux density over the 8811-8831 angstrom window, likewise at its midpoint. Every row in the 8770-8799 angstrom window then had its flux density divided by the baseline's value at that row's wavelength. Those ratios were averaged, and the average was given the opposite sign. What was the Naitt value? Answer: -0.90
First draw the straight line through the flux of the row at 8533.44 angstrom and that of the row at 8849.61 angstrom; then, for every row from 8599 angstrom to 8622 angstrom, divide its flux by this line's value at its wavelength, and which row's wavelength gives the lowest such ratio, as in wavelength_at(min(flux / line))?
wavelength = 8612.40 angstrom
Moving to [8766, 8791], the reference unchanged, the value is 8784.64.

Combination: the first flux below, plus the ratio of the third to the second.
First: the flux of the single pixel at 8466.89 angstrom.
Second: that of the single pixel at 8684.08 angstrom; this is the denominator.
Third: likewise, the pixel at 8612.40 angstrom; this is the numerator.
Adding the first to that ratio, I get 26.2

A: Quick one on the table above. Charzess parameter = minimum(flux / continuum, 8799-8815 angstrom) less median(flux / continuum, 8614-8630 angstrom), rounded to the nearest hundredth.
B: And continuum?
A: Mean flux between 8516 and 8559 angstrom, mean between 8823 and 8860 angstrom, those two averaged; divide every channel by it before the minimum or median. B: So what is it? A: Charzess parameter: -0.20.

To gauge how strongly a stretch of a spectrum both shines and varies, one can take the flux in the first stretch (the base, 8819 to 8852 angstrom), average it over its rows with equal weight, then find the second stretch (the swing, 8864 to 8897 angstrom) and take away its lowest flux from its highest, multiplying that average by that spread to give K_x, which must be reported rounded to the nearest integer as 270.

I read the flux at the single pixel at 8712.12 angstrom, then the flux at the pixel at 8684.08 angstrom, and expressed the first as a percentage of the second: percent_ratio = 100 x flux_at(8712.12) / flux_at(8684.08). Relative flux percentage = 93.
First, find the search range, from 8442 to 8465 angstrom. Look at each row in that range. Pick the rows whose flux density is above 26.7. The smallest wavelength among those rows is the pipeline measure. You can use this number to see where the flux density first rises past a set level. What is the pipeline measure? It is 8455.20 angstrom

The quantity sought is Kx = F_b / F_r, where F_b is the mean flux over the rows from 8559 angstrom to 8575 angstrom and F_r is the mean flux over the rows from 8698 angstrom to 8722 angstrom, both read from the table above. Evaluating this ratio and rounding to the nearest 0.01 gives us 0.98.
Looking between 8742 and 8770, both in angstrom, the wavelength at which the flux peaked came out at 8768.47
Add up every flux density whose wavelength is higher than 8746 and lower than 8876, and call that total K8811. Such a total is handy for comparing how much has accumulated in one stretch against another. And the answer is 815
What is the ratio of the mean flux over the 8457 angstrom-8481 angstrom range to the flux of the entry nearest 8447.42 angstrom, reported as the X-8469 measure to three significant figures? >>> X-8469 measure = 1.15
